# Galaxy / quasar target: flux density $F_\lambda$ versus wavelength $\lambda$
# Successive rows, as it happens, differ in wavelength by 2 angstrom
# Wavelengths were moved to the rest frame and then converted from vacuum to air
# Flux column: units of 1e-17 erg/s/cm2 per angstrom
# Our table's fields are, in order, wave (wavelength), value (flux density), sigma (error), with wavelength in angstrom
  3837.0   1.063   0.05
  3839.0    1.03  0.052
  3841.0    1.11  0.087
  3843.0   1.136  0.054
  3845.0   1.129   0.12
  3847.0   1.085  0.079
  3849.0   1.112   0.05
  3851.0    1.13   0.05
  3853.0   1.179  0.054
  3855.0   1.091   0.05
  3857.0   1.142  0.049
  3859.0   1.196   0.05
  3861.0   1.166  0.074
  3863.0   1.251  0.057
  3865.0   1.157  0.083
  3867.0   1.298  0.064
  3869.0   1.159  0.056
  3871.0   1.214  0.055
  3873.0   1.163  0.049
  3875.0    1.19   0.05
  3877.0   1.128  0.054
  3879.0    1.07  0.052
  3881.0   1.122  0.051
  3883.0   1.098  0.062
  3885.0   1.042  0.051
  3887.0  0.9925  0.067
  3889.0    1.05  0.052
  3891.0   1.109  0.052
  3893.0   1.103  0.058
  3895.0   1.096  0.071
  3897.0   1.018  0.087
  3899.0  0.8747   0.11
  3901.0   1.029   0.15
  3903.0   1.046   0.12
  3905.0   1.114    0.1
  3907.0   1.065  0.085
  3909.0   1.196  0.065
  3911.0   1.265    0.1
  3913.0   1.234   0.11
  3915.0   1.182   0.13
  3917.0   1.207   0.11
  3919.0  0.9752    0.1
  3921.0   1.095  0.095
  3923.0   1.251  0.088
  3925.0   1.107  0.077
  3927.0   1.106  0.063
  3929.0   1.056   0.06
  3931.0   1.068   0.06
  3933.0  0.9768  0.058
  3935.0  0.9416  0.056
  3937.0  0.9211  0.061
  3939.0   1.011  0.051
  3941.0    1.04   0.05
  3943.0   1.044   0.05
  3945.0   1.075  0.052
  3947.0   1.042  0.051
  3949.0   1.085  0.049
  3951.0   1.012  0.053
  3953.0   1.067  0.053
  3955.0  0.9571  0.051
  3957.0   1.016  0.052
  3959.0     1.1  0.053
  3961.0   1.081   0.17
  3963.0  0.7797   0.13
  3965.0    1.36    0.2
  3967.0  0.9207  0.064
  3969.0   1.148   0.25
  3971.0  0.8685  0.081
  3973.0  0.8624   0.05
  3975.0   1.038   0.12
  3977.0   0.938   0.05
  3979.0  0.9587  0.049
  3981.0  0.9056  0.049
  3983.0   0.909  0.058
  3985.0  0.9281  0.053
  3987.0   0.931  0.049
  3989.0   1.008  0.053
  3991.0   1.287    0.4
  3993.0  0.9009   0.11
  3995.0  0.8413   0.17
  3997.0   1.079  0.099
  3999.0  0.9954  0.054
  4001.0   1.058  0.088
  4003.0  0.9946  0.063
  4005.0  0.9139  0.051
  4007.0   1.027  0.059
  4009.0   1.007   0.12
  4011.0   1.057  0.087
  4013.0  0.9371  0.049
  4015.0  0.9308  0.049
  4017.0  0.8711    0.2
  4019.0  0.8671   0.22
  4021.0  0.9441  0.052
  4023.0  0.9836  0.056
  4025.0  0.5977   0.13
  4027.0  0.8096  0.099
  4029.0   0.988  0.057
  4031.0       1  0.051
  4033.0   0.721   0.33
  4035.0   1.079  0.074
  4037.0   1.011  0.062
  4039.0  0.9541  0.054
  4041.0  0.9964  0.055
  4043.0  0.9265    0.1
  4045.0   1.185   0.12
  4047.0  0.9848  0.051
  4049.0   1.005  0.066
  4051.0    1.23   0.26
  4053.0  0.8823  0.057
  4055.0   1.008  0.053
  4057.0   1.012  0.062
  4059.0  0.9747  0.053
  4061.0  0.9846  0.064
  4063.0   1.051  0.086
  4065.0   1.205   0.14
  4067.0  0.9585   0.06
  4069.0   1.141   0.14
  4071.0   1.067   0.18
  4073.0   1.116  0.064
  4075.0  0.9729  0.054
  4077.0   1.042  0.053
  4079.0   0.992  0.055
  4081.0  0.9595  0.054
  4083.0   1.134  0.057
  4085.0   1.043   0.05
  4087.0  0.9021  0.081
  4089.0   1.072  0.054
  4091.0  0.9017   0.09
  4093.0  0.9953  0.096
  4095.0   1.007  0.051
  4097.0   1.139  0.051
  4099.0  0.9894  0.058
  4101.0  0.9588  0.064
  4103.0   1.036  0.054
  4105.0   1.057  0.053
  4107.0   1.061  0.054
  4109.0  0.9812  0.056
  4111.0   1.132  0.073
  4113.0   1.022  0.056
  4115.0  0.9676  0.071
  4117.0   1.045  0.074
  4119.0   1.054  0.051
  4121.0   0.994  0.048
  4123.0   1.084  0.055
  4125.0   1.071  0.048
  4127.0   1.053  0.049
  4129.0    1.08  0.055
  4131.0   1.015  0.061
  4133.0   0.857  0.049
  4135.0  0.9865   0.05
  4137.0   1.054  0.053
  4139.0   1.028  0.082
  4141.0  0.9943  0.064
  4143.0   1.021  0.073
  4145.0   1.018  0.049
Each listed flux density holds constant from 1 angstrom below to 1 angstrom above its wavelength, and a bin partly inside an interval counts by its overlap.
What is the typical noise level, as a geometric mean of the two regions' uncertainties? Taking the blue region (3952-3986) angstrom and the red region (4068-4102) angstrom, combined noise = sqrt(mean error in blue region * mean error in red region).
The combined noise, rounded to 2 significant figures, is 0.081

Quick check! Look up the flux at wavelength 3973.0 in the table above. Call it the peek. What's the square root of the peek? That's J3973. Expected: 0.93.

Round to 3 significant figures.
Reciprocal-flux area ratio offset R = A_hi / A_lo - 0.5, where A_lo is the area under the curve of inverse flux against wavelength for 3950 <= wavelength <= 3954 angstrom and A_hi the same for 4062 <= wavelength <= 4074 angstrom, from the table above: 2.37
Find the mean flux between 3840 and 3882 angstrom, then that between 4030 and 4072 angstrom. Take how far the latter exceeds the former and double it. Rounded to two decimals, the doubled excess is -0.27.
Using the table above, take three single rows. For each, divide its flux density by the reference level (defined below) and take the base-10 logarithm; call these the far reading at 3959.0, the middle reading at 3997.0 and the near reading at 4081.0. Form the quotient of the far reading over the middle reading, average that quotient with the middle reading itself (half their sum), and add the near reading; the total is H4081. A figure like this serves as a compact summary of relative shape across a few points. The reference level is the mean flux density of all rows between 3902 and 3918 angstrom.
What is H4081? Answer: 0.3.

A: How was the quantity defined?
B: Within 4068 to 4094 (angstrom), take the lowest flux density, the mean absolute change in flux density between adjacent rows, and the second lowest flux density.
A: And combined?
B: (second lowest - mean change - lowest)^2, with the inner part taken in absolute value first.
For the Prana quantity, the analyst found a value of 0.011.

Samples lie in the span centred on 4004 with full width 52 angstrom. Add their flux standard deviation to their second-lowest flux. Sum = 0.93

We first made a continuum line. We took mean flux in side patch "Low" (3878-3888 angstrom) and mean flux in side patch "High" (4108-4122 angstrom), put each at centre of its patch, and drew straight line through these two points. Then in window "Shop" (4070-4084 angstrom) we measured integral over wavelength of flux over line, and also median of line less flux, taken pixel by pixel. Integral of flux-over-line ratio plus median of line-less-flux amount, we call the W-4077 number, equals 14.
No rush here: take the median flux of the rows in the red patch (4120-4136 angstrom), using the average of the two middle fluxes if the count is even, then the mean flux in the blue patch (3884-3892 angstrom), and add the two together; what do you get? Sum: 2.08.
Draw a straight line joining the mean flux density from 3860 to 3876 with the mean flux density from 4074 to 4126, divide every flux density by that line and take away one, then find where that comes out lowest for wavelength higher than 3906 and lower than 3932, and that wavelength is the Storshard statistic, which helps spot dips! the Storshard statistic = 3919.0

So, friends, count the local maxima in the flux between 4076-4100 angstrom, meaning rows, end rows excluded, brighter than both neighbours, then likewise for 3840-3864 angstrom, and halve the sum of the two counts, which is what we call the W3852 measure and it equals 3.0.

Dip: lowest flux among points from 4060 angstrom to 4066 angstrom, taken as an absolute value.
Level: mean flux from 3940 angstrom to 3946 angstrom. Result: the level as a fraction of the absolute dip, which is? 1.07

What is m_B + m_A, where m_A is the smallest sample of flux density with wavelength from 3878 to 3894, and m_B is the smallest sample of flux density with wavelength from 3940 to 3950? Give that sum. 2.03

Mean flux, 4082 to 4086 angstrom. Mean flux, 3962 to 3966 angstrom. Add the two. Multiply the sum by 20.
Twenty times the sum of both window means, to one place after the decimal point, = 43.2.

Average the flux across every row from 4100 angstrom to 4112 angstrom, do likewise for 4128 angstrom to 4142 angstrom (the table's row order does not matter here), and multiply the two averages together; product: 1.04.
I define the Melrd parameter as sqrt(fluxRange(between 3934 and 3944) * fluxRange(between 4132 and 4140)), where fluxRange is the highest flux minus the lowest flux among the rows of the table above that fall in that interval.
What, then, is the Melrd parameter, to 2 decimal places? 0.16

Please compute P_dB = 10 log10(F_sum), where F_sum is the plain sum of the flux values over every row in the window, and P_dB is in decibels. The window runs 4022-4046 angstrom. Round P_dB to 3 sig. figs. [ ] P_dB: 10.5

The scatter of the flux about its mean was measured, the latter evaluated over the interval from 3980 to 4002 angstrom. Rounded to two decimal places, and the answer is 0.12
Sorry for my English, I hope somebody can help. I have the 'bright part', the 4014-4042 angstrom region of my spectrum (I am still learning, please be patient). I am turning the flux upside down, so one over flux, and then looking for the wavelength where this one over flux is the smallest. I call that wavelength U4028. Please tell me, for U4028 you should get 4035.0 angstrom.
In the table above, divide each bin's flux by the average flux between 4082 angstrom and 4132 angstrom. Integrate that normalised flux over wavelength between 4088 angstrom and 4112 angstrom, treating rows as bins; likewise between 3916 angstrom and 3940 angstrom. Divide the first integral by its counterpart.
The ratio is 0.97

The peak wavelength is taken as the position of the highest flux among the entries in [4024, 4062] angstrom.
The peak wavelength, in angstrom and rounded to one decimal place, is 4051.0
